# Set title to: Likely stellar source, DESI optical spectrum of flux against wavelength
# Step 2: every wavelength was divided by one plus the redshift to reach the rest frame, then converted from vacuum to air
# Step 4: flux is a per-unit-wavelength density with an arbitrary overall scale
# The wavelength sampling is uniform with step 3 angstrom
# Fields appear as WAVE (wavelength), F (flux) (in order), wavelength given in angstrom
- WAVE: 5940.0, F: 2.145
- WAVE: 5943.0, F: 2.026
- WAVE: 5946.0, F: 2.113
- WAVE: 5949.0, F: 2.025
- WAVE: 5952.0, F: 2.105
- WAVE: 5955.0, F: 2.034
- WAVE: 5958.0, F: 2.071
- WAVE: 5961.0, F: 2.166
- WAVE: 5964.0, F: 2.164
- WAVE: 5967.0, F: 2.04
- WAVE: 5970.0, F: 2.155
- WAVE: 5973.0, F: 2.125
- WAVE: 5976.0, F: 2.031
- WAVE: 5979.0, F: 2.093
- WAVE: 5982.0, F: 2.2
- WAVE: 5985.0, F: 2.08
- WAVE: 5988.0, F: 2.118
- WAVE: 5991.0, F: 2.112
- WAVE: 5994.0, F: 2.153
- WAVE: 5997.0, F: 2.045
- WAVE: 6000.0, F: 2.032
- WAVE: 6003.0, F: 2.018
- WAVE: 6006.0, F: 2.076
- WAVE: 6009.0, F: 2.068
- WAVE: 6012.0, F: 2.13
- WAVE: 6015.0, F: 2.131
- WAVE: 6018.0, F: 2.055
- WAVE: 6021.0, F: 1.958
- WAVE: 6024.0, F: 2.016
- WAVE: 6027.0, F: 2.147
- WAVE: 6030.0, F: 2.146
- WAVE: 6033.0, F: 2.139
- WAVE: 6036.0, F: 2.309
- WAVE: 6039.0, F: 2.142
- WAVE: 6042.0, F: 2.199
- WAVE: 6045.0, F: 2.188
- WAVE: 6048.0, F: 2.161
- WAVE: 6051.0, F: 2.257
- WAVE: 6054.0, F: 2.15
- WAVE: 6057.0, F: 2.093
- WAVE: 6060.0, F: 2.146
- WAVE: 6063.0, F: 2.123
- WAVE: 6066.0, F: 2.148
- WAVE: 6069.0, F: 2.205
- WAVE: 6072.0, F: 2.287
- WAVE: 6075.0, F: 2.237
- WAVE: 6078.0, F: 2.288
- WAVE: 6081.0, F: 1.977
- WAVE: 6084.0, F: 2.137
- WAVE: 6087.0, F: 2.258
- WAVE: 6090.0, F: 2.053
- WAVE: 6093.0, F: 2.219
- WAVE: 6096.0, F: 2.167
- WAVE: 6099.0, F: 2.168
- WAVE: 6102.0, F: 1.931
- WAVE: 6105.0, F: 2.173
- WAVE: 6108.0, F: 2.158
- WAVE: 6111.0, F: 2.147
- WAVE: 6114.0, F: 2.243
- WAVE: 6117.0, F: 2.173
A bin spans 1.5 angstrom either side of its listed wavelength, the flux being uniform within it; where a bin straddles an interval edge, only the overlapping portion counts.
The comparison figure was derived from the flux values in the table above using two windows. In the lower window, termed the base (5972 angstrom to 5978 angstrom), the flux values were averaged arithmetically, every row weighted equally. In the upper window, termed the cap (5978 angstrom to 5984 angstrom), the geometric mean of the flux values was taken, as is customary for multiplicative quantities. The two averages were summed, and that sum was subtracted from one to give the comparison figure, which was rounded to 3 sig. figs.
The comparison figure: -3.22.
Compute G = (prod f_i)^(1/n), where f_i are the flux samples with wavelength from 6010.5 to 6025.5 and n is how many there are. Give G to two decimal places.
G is 2.06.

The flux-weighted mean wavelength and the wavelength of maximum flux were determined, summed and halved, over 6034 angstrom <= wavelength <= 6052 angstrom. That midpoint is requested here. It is 6039.7 angstrom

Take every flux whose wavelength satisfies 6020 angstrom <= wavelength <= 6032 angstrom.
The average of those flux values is 2.07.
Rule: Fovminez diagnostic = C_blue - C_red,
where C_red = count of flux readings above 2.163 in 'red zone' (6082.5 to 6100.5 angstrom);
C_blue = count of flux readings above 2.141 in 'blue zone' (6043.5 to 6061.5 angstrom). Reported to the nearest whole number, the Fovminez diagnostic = 1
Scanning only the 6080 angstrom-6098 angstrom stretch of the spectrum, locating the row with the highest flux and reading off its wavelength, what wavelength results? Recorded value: 6087.0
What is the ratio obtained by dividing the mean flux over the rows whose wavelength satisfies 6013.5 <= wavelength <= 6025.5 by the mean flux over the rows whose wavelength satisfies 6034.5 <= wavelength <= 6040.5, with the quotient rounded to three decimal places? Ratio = 0.917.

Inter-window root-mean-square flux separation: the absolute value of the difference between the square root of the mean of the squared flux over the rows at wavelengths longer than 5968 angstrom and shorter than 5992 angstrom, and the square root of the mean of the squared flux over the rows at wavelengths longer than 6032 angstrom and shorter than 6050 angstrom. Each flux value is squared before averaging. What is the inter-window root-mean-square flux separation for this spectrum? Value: 0.076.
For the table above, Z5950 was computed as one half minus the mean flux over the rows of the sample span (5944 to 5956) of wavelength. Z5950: -1.57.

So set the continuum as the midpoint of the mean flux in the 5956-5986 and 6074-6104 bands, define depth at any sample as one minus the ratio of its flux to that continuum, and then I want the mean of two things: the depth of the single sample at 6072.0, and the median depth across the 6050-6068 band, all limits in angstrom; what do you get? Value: -0.042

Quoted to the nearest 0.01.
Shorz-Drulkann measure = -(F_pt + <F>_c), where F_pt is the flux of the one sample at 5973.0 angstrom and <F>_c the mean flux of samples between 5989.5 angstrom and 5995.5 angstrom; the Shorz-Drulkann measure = -4.26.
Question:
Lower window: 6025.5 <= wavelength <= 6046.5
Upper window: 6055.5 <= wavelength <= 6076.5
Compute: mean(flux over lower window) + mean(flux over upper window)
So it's 4.36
